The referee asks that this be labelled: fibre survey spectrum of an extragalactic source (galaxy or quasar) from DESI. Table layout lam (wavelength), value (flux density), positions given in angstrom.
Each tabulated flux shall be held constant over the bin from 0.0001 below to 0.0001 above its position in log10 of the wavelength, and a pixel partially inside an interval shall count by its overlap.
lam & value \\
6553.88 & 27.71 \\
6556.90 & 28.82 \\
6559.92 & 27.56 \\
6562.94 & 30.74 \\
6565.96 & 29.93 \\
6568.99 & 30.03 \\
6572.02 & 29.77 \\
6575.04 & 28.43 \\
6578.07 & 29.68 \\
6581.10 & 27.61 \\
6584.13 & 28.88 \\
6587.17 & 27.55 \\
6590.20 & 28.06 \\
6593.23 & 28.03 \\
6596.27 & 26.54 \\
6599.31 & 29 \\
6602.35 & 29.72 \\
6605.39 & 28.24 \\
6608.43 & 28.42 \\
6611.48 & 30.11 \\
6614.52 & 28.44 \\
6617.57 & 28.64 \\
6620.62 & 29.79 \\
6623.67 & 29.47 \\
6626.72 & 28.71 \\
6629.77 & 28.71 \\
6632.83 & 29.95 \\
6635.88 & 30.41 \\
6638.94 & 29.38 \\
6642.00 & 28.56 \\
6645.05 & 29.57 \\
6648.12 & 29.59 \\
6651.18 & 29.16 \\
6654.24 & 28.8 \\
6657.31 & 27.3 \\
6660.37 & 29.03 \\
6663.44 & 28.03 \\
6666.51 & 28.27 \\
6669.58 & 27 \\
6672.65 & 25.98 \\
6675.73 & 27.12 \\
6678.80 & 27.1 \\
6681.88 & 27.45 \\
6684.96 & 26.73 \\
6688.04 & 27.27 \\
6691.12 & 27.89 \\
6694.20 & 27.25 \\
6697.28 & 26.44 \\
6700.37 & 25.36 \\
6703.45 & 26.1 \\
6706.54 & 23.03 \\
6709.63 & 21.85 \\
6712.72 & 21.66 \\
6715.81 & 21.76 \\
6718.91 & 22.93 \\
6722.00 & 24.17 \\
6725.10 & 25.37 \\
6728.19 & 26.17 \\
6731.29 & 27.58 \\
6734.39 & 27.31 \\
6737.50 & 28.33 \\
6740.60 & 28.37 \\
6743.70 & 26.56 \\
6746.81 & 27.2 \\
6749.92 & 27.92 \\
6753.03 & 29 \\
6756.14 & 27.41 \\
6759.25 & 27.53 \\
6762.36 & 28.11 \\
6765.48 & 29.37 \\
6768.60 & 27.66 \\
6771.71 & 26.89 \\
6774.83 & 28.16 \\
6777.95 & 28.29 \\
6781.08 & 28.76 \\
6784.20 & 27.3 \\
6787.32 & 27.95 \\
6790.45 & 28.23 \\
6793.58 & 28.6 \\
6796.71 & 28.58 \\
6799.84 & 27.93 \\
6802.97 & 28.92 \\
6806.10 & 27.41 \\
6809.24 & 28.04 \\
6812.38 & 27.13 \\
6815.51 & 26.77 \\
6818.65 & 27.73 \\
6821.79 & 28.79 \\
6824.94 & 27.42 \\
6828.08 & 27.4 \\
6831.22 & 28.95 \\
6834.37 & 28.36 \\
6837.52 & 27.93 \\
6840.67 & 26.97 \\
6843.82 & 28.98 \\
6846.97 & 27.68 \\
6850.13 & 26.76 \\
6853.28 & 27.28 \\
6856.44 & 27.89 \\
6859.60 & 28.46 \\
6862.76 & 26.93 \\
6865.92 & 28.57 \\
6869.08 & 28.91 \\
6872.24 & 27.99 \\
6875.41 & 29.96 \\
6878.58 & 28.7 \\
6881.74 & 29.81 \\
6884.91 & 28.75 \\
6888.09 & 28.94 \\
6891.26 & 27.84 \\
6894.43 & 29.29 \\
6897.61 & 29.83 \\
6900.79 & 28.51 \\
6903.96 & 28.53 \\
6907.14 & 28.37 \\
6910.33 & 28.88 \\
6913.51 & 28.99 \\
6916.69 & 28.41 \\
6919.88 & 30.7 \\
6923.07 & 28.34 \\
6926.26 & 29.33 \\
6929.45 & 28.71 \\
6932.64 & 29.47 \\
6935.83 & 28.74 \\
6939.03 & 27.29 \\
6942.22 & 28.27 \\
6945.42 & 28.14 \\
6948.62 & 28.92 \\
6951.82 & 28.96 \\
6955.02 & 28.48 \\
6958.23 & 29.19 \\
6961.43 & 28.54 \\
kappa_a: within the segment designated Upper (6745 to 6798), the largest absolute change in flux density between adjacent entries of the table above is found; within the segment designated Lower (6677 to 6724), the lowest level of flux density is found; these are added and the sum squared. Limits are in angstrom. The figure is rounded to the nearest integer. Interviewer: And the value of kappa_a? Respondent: 546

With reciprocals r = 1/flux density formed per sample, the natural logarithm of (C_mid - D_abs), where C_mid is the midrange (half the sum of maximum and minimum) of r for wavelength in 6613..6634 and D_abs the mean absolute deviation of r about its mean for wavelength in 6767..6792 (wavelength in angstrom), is -3.39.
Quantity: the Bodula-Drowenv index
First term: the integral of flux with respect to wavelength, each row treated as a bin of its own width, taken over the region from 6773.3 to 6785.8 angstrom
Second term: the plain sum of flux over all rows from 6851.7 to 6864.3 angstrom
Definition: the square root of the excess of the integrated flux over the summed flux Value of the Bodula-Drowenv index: 15.5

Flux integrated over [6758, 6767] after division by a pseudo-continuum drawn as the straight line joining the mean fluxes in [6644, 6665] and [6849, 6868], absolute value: 9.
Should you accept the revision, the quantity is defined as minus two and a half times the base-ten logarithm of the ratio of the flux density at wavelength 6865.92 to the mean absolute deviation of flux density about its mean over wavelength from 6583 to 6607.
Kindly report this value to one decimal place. -4.0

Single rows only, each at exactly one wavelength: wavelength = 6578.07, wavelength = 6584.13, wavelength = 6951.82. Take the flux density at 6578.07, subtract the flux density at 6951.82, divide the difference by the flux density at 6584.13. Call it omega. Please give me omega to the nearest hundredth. 0.02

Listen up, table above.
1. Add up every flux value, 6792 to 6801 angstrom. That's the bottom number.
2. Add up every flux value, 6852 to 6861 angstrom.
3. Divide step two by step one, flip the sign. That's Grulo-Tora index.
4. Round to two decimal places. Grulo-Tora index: -0.98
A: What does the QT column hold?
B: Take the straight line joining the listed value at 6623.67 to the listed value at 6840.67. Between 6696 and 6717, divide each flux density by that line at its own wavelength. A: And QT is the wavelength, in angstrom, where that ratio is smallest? 6712.72 angstrom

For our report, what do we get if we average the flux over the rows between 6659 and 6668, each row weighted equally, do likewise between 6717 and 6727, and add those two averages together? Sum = 52.6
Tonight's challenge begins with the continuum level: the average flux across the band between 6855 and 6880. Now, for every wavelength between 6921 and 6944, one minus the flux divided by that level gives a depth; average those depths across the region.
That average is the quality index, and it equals -0.01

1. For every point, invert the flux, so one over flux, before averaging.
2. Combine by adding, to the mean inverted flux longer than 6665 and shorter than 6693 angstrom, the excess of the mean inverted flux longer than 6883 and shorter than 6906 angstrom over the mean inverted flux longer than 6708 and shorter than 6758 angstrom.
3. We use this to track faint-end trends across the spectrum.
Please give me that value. 0.0324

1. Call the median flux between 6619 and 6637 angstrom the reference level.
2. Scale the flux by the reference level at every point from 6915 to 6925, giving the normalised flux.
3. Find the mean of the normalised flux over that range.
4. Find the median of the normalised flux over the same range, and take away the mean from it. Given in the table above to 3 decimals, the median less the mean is -0.025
